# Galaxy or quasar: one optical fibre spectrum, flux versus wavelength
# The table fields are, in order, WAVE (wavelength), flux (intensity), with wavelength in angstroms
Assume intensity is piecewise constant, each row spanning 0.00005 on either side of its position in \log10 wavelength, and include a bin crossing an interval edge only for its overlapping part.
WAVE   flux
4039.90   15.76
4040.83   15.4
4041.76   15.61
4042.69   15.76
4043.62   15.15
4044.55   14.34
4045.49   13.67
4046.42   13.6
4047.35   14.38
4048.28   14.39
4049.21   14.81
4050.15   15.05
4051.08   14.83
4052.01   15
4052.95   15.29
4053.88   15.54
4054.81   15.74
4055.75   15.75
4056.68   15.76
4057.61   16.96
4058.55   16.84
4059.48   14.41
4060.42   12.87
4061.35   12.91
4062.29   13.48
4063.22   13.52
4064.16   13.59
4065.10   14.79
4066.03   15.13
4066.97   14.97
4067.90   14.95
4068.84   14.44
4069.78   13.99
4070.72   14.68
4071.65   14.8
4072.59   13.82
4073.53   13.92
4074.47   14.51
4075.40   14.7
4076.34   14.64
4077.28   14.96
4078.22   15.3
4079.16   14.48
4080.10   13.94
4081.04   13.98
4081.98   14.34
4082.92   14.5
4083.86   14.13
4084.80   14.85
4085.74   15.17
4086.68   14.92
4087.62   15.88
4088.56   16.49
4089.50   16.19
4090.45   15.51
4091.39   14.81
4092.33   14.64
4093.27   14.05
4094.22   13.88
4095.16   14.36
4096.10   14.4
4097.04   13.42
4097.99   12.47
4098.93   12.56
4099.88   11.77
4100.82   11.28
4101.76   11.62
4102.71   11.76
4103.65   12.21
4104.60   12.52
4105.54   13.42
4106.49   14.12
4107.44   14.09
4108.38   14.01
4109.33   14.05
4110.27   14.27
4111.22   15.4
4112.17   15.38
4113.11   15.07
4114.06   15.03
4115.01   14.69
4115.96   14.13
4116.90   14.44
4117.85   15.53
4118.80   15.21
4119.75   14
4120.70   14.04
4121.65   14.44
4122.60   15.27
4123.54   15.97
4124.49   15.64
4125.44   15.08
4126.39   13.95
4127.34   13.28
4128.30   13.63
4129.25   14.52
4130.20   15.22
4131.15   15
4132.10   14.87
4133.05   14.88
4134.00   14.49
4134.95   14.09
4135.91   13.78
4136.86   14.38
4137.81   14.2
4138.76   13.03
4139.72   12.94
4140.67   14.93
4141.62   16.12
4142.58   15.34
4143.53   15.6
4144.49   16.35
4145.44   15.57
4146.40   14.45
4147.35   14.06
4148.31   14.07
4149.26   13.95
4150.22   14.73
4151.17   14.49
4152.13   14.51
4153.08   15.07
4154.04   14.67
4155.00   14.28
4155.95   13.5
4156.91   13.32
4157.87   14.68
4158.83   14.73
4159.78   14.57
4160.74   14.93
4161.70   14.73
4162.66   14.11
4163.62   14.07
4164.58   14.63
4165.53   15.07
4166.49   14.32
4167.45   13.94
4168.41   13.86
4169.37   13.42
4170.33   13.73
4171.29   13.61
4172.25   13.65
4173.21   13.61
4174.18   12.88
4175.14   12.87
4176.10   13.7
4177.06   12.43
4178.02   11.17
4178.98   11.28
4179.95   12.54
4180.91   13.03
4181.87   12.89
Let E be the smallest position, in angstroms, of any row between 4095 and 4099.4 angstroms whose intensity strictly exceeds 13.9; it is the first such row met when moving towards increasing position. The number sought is 4095.16 angstroms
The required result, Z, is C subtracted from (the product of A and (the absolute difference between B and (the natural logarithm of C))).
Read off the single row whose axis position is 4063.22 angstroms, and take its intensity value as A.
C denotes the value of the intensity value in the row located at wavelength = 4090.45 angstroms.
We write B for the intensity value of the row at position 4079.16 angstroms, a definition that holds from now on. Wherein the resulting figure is 143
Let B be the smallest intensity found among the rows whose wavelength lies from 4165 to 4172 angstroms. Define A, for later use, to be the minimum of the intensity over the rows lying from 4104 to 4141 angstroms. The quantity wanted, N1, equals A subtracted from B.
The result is 0.9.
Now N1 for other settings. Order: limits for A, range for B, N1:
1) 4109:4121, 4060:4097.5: -1.1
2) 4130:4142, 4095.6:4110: -1.7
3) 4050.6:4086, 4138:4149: 0.1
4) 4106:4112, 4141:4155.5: -0.1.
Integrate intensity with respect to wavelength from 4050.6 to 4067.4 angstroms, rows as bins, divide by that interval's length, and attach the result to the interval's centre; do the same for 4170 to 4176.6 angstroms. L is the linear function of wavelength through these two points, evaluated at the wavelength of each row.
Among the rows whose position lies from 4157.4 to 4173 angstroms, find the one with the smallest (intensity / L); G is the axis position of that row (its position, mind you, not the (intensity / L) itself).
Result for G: 4169.37 angstroms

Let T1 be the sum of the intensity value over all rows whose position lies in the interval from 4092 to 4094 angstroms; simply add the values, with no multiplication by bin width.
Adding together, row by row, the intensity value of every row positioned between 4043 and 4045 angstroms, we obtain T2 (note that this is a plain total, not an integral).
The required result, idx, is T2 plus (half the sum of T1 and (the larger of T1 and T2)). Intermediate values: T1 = 28.7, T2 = 29.5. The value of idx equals 58.6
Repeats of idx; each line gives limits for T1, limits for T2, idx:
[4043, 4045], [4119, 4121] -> 57.5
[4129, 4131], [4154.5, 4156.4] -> 57.5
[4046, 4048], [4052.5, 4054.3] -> 60.2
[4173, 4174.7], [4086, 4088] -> 59.4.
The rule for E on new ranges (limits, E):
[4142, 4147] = 4142.58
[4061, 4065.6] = 4065.10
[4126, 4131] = 4126.39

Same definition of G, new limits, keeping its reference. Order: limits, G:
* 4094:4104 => 4100.82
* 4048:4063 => 4060.42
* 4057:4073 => 4060.42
